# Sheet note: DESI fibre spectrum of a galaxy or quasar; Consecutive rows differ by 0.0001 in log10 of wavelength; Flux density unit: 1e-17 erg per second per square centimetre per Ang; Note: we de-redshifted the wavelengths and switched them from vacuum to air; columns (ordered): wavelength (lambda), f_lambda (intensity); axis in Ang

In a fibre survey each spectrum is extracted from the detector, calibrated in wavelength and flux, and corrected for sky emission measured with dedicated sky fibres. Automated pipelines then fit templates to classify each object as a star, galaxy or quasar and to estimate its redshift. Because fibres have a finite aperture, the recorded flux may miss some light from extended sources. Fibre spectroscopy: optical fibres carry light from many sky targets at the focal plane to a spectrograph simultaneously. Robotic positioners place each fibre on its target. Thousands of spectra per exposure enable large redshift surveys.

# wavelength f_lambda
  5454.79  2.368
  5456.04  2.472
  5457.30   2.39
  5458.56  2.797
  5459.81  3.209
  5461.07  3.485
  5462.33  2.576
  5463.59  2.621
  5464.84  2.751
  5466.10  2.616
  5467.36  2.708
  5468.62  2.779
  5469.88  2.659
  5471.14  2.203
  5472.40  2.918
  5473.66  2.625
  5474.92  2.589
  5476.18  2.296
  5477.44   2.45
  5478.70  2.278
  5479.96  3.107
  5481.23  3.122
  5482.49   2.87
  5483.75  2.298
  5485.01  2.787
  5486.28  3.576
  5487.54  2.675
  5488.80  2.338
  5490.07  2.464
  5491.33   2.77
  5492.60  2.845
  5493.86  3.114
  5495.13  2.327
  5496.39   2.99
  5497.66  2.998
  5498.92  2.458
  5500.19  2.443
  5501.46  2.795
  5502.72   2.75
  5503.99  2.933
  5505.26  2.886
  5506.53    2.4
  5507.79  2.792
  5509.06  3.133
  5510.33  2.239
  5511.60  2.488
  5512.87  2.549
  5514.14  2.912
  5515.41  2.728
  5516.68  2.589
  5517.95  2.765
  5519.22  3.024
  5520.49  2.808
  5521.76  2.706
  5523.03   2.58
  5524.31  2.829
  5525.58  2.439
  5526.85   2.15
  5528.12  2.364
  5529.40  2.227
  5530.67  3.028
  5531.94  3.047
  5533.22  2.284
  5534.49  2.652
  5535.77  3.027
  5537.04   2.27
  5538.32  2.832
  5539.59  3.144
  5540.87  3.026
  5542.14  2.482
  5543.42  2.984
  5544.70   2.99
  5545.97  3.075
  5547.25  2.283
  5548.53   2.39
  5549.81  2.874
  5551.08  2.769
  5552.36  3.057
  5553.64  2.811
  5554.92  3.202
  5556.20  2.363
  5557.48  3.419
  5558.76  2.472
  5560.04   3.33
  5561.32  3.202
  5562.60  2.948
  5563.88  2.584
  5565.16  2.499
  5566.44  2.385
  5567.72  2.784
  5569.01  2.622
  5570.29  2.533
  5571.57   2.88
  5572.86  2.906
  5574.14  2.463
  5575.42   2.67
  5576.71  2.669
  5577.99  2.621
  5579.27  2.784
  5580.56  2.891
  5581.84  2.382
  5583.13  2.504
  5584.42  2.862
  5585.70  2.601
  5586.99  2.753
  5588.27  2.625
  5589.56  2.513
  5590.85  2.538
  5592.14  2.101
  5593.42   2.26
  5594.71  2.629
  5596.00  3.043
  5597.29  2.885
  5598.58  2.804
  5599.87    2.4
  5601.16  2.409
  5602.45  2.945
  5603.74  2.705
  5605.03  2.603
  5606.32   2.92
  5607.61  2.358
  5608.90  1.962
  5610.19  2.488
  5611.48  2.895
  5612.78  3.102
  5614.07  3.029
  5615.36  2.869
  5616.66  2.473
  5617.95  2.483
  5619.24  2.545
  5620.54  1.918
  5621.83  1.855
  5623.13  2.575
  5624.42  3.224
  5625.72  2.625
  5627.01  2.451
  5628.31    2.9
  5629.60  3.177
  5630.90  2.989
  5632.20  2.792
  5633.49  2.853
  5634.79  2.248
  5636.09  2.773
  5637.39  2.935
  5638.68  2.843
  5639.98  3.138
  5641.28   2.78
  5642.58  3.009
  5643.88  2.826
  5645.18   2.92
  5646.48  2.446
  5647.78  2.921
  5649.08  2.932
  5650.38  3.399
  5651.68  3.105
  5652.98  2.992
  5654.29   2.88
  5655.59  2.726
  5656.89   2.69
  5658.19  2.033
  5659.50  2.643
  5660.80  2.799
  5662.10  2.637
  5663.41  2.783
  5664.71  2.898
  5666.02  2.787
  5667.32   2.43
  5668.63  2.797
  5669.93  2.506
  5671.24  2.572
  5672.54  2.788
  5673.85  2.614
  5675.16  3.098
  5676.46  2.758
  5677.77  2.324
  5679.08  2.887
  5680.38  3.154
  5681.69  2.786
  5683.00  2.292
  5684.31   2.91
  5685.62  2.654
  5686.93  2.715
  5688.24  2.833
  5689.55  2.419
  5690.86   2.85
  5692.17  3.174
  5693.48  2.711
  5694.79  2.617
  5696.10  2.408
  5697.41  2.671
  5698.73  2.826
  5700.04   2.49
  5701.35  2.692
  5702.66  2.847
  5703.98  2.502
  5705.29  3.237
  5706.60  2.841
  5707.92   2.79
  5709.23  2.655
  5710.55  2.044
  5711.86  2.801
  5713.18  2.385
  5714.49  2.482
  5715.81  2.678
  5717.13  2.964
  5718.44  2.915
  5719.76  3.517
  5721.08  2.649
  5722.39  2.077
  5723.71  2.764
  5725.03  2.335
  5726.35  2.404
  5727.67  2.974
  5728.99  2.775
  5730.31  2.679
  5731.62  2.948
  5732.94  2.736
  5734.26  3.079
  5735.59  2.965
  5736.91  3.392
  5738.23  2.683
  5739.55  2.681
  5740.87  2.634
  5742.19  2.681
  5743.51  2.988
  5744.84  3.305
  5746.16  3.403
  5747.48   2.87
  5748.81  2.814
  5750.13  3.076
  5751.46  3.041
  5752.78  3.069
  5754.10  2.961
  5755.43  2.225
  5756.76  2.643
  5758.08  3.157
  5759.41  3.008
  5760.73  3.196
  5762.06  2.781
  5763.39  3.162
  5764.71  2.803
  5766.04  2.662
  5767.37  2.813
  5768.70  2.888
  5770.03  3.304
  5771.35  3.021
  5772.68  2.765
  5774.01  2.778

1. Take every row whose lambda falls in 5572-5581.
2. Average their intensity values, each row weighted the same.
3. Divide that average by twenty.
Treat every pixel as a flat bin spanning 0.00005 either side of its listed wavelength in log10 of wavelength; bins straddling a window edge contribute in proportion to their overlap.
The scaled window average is 0.136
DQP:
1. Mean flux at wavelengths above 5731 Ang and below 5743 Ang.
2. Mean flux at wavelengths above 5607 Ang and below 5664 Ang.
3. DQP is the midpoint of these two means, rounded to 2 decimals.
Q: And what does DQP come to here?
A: 2.80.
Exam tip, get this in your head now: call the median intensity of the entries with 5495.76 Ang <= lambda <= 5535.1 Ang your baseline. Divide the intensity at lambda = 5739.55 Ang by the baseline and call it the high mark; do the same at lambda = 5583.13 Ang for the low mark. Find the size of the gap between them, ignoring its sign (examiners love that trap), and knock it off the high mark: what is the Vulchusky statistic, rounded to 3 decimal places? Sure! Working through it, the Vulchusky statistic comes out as 0.918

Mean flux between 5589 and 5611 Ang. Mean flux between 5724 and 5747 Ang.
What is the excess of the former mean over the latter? -0.30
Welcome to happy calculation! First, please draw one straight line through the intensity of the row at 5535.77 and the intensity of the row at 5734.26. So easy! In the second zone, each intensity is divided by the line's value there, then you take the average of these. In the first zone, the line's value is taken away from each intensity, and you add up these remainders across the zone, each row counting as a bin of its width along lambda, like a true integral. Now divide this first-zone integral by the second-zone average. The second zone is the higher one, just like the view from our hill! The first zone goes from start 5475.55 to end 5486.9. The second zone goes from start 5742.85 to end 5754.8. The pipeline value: -3.0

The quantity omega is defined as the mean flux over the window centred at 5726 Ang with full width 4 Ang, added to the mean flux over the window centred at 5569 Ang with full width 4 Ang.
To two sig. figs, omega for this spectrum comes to 5.2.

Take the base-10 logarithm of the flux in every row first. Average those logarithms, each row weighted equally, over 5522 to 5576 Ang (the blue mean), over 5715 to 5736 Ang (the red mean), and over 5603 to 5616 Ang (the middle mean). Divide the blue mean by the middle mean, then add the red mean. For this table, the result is 1.46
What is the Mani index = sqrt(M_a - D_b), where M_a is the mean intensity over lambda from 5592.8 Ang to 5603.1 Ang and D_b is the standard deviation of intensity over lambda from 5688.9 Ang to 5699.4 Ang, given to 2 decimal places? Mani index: 1.56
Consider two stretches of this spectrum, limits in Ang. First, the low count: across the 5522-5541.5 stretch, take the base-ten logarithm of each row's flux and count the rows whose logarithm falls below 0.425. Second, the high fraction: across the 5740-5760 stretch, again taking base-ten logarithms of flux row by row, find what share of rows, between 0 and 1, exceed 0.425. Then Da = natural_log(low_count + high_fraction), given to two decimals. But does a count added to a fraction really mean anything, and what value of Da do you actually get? 2.17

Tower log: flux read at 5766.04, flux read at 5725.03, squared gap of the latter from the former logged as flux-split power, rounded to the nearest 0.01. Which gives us 0.11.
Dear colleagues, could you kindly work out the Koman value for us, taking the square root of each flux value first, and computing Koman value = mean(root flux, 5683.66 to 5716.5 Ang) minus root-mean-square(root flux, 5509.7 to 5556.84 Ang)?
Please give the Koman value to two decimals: -0.01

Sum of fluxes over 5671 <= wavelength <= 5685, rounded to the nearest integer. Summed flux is 30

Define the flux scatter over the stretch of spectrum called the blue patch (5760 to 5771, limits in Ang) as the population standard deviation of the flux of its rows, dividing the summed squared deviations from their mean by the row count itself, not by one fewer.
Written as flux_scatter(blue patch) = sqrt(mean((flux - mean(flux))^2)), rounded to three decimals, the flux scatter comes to 0.220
